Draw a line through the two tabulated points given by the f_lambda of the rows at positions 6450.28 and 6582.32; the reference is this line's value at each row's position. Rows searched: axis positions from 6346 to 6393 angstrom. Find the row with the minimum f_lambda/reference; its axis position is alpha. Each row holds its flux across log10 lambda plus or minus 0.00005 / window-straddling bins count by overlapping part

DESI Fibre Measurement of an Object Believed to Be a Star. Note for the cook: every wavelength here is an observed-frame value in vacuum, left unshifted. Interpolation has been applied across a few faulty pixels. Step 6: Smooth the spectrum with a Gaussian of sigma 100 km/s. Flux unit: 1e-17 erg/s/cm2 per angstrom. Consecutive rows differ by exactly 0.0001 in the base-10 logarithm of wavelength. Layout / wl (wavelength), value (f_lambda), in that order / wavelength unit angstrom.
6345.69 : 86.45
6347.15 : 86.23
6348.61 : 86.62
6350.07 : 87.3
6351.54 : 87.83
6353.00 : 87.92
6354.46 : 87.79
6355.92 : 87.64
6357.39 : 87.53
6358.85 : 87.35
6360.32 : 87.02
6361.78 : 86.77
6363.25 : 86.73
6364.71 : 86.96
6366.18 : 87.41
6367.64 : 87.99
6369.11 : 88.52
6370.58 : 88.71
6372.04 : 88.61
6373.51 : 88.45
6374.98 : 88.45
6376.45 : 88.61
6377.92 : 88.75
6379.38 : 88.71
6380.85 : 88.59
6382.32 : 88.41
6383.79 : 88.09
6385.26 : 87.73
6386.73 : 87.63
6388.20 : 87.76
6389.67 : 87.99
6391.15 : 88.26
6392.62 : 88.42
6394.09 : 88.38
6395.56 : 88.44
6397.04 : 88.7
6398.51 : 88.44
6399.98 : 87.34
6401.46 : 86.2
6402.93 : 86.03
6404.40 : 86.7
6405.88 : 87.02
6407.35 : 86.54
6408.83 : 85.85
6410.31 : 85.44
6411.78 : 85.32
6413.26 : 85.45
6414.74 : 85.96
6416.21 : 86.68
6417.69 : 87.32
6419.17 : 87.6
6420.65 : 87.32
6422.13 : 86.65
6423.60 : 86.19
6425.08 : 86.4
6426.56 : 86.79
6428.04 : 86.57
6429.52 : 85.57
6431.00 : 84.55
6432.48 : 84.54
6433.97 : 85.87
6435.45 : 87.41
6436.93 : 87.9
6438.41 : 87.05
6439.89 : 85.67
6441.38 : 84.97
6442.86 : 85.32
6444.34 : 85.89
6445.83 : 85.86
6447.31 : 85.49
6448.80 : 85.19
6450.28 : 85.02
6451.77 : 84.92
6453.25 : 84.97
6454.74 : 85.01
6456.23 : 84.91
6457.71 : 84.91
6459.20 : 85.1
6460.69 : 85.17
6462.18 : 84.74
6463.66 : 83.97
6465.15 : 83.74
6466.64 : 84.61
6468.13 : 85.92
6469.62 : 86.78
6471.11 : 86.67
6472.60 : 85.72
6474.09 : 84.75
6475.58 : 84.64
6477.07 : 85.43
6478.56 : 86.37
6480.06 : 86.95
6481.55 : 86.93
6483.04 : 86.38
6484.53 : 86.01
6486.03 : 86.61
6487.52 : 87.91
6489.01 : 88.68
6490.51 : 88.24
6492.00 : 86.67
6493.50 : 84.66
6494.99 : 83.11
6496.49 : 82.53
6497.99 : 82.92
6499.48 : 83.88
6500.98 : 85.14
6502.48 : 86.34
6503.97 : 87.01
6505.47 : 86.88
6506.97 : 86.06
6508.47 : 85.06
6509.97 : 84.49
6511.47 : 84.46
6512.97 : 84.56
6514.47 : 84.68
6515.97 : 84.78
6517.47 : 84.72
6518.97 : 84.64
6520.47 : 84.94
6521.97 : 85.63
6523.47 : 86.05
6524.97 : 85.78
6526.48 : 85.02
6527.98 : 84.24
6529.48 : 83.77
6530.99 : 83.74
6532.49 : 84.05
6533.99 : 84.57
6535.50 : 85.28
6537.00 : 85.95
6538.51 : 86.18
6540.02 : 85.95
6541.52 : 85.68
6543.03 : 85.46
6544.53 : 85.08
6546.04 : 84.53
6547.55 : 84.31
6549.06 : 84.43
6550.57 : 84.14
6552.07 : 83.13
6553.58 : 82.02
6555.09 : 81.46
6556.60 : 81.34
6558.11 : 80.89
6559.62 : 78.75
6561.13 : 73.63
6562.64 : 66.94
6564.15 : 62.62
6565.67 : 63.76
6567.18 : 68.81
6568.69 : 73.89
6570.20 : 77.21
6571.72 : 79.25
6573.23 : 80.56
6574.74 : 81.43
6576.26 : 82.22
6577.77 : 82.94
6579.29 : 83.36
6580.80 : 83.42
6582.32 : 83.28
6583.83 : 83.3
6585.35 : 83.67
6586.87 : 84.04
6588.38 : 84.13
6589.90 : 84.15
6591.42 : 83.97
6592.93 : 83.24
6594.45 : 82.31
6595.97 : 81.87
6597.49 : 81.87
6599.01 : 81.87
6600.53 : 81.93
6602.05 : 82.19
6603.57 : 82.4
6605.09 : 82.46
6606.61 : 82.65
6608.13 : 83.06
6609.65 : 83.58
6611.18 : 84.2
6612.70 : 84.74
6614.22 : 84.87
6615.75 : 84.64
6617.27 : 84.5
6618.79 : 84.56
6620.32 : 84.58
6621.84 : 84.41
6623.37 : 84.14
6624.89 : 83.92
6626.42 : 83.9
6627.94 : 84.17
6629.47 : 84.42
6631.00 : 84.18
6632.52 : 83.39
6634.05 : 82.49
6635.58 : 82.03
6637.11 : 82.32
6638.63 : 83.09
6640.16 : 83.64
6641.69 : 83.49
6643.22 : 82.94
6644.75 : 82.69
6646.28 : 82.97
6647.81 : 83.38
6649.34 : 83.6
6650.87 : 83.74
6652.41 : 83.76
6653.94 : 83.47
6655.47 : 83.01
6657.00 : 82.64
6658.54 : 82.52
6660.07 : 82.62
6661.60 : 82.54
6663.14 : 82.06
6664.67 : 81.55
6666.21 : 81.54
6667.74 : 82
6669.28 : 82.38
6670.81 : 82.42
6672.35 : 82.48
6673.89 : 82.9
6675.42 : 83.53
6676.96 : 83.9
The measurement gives 6347.15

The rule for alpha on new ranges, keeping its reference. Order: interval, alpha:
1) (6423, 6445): 6431.00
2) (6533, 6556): 6555.09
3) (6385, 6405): 6402.93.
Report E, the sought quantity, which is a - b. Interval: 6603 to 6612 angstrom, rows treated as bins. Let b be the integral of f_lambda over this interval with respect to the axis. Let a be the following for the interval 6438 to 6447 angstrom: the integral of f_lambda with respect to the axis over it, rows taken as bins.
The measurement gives 24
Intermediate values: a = 772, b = 748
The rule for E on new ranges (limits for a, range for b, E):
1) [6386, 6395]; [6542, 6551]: 31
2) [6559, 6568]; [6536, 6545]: -151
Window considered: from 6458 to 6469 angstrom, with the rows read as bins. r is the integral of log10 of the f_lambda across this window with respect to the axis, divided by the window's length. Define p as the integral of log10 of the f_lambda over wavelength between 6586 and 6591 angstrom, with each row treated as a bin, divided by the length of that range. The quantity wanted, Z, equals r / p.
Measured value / 1.002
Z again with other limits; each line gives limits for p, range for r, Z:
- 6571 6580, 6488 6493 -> 1.016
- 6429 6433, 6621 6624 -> 0.998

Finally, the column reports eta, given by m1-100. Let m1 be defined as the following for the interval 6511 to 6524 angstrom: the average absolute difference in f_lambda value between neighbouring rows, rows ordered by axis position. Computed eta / -99.8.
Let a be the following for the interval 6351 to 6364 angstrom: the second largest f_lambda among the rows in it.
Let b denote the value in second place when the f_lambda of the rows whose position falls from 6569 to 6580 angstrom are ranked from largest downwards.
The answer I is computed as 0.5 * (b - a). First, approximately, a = 87.83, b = 82.94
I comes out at -2.4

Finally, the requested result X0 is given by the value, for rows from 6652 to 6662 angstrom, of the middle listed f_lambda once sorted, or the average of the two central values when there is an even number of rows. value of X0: 82.6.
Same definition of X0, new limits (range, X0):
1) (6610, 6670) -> 83.5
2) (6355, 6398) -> 88.3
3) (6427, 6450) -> 85.7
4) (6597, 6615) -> 82.6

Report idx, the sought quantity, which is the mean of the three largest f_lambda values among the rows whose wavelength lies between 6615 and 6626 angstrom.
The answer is 84.6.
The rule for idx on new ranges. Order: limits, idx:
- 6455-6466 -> 85.1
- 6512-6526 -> 85.8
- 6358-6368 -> 87.6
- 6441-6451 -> 85.7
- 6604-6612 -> 83.6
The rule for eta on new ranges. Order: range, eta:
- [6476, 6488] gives -99.4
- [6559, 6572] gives -95.9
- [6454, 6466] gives -99.7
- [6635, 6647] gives -99.6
